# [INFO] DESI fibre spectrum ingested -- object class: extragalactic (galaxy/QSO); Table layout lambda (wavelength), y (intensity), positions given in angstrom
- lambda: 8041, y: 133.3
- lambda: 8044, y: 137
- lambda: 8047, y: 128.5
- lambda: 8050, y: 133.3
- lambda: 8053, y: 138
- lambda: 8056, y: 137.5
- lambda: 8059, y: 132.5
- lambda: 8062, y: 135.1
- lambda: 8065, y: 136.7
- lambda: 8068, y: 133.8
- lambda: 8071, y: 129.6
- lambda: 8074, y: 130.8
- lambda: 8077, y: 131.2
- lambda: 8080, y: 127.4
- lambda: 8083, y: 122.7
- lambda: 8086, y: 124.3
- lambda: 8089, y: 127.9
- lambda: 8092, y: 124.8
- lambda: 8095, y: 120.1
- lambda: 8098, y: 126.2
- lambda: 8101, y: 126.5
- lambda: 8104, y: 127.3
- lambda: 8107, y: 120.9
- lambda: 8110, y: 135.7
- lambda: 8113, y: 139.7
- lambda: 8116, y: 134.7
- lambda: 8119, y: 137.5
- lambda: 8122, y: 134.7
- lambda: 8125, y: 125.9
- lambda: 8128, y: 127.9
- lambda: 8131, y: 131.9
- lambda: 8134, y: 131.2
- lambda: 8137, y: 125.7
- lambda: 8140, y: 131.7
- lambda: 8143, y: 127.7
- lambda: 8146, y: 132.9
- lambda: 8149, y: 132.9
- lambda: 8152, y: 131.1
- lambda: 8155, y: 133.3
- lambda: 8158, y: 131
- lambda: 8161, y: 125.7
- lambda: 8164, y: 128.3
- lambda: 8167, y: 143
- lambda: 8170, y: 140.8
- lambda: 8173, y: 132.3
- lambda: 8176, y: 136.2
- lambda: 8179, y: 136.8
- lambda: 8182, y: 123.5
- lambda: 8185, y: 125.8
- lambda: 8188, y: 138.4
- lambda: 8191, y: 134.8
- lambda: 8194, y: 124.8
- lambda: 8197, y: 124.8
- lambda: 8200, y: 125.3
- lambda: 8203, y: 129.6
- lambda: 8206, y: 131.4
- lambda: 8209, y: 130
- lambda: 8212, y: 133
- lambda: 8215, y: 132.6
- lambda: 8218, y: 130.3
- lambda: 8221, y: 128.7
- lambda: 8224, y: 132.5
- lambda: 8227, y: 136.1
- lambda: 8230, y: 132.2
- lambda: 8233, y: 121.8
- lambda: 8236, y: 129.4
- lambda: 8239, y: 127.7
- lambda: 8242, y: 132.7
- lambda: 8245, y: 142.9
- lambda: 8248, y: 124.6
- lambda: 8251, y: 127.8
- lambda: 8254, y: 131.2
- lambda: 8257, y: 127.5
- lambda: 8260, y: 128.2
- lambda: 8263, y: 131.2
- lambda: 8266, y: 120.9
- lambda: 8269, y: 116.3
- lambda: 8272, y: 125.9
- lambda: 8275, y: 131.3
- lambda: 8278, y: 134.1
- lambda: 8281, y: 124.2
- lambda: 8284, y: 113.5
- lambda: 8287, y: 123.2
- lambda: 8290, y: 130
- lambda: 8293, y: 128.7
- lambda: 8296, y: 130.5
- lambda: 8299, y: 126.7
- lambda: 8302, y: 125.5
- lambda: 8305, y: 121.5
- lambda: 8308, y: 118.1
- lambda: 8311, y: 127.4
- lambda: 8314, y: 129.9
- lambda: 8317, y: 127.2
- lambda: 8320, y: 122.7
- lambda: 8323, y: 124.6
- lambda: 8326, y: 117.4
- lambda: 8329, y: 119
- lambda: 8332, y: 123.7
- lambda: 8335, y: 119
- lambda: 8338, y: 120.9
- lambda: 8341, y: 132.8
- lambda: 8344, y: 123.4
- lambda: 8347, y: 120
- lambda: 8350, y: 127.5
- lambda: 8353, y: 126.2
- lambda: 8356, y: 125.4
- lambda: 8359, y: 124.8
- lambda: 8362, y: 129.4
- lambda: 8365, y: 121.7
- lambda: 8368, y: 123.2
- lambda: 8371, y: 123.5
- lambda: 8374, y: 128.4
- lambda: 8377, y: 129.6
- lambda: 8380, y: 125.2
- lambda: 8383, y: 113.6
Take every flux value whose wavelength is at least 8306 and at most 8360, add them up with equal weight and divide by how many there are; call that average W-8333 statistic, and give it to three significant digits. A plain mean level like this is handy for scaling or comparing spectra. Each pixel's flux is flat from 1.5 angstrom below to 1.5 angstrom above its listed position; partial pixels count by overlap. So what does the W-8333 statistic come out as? 124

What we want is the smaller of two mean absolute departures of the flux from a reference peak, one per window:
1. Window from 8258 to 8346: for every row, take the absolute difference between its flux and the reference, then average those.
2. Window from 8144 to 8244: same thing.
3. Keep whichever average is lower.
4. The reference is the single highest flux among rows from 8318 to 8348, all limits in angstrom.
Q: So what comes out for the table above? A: 3.9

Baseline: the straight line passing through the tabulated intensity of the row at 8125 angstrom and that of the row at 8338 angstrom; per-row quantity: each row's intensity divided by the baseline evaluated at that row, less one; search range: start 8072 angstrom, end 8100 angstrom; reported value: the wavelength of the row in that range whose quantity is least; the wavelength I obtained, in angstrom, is 8095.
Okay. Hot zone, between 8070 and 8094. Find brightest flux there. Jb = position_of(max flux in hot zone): 8077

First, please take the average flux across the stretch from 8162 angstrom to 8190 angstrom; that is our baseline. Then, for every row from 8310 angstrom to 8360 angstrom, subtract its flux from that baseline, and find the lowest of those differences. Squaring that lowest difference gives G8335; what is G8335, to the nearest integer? 1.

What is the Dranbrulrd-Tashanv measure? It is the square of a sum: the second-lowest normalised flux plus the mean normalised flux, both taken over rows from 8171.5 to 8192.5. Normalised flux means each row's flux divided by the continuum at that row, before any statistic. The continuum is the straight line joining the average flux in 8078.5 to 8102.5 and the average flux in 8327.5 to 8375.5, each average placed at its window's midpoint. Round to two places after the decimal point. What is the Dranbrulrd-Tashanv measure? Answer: 4.29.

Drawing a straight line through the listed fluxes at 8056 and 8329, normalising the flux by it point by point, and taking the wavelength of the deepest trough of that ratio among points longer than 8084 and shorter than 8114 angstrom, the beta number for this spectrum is 8095 angstrom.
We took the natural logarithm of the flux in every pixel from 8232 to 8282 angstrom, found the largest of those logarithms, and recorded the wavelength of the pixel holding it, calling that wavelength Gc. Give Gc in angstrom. 8245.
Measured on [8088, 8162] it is 8113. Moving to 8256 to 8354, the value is 8278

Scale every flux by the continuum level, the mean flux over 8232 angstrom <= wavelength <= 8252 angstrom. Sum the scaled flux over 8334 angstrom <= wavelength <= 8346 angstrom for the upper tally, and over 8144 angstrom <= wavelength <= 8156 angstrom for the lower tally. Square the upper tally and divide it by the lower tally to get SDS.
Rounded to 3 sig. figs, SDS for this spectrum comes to 3.58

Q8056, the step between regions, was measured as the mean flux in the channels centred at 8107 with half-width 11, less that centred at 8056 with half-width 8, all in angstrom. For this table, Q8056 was -5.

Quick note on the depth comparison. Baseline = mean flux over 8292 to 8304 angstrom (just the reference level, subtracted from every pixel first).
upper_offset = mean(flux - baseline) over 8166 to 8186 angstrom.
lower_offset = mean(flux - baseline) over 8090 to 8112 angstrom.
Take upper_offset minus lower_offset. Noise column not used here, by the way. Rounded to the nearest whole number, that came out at 8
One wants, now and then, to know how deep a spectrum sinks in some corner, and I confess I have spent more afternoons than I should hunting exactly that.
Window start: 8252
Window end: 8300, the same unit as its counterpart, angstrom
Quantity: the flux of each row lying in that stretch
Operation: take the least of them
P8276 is 113.5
